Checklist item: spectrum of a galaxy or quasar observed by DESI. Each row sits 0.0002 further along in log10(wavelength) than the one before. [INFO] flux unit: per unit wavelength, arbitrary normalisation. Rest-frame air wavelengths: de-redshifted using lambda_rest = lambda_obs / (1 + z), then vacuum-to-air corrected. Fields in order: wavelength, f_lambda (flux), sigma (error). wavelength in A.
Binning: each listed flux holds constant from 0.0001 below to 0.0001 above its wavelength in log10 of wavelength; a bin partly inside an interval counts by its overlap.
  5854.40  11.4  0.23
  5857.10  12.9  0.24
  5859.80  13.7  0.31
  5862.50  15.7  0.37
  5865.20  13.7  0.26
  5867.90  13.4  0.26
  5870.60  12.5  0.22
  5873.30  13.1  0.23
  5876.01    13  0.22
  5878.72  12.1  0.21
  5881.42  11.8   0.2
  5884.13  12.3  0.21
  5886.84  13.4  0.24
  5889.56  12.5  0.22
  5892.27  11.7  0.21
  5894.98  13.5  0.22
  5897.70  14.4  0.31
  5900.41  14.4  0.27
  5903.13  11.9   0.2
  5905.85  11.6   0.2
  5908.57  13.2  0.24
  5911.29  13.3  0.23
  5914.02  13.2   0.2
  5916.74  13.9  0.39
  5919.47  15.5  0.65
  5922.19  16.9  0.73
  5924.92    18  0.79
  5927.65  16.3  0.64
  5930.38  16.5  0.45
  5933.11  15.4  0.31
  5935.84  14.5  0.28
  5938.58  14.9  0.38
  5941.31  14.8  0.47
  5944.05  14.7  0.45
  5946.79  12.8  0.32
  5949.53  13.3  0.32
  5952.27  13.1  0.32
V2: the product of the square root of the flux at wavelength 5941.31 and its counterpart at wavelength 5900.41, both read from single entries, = 14.6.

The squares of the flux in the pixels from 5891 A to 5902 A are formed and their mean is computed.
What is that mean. 183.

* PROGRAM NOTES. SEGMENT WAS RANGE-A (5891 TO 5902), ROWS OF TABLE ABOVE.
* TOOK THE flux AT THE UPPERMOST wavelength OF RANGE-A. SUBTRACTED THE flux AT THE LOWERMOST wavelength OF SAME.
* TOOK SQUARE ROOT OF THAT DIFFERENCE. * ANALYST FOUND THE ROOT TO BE 1.64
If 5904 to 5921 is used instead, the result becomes 1.97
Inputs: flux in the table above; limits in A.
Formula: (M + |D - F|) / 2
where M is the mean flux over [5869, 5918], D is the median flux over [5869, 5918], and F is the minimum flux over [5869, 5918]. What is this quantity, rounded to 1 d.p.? 7.2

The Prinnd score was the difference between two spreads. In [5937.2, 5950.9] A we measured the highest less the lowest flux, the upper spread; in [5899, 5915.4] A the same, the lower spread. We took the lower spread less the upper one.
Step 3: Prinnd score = 0.7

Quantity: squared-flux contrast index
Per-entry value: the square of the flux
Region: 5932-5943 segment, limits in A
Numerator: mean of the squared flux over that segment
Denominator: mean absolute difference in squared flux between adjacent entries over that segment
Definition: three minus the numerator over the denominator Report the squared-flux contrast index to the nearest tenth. -13.0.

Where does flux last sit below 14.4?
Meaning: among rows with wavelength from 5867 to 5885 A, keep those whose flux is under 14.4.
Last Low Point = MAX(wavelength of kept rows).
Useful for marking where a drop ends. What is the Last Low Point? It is 5884.13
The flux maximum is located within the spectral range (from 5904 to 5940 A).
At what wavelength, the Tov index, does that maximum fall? 5924.92 A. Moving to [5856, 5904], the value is 5862.50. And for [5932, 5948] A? 5933.11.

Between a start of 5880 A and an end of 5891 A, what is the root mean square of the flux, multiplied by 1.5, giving 18.8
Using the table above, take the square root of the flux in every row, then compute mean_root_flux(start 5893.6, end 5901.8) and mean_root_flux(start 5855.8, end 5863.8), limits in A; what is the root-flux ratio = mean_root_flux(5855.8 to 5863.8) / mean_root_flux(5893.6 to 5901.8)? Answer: 1.00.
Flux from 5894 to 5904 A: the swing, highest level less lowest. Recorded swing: 2.50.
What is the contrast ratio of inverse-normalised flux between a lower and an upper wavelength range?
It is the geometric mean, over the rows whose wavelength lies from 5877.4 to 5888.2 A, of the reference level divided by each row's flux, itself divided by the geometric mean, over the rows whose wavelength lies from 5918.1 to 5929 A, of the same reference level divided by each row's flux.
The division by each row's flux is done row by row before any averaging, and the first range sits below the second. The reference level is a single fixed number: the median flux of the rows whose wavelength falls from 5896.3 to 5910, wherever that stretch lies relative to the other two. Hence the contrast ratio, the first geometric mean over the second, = 1.34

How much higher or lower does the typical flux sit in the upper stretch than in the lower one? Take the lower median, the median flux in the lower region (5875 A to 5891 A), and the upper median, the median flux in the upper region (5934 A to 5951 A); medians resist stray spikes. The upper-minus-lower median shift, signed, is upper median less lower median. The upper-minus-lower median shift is 2.2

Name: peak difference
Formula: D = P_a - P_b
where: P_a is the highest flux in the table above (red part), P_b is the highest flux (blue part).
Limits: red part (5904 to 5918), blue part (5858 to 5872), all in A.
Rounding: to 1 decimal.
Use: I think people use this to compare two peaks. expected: -1.8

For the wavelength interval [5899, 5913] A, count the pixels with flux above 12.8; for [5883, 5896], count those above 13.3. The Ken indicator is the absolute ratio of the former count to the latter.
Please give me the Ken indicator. 1.5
